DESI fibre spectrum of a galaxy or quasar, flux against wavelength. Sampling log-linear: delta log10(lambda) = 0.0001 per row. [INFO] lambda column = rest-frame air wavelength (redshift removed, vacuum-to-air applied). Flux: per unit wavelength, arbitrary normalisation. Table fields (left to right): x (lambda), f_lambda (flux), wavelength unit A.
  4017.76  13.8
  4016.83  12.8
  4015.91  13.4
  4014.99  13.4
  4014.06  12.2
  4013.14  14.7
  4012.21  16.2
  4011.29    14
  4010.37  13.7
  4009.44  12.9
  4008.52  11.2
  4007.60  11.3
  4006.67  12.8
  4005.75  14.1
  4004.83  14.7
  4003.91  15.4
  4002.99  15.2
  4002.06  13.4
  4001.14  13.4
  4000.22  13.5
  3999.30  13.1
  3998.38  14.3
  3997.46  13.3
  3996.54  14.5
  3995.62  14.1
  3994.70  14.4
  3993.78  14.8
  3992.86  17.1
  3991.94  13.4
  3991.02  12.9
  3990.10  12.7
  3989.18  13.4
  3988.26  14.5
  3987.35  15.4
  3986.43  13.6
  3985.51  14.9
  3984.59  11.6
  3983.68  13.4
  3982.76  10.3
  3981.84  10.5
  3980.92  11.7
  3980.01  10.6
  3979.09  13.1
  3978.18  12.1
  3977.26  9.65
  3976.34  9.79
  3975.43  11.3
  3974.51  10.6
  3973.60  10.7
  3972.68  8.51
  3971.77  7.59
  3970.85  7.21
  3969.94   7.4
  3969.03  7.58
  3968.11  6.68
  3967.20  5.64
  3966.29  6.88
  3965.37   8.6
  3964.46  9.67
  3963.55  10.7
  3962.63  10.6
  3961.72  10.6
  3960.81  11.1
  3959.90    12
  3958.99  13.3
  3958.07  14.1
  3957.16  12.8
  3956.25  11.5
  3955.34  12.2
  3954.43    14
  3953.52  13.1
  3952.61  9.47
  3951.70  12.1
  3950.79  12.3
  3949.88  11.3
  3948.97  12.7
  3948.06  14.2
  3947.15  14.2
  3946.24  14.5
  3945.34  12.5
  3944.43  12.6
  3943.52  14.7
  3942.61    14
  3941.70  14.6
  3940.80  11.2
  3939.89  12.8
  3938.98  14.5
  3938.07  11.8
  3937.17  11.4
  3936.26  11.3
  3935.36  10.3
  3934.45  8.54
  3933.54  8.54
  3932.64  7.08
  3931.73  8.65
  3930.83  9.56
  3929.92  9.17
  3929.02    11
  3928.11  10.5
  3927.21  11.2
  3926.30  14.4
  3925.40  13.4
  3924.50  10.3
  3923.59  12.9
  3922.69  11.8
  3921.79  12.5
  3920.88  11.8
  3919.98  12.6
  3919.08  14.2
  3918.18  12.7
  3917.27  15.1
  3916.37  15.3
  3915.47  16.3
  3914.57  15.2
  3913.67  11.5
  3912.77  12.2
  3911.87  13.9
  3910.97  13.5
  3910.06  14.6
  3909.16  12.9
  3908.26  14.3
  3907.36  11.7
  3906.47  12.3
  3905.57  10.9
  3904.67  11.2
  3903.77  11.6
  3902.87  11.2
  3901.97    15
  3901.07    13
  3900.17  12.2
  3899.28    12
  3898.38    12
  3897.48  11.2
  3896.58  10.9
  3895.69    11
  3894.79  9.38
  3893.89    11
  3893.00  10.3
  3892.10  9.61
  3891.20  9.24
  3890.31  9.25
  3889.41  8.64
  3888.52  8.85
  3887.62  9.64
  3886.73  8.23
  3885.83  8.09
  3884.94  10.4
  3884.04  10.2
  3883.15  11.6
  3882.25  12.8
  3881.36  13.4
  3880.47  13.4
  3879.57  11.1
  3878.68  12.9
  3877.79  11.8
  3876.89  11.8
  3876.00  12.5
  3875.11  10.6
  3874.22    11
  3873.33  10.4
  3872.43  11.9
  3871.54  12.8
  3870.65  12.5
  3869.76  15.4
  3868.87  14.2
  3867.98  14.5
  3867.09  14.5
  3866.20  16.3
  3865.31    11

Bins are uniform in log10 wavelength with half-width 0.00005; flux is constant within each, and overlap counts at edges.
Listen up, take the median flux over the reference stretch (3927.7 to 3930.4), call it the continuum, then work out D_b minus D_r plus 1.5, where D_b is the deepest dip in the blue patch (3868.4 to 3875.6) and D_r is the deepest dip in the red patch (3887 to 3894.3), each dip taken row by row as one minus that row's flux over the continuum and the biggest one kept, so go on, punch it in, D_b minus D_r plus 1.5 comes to 1.33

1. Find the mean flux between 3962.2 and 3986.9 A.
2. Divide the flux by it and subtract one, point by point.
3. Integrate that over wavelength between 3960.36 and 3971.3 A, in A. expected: -1.6 A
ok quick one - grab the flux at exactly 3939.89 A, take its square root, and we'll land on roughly 3.58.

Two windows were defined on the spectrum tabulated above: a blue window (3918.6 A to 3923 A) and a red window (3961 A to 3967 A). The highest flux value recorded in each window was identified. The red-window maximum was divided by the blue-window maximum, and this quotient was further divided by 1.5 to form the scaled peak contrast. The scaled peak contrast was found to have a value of 0.50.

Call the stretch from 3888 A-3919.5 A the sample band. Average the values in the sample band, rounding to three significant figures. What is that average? 12.1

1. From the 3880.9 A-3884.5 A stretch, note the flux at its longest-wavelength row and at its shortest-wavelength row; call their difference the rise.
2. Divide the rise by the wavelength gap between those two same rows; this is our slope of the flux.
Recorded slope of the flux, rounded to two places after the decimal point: -1.19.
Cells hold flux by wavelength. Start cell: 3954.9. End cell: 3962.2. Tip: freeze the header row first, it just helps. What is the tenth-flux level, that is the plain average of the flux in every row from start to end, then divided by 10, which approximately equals 1.22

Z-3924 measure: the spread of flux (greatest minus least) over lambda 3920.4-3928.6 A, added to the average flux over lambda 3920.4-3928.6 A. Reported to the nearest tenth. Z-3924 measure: 16.2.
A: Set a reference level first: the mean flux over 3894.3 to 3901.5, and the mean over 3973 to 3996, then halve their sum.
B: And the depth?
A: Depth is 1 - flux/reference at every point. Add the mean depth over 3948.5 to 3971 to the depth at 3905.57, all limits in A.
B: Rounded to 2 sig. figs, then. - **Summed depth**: 0.22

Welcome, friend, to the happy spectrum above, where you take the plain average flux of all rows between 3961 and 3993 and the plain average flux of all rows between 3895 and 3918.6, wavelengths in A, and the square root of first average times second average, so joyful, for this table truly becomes 11.8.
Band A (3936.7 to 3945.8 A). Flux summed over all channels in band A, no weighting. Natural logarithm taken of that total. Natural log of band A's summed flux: 4.87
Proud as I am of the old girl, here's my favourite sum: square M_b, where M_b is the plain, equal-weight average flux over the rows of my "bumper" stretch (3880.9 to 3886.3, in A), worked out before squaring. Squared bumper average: 123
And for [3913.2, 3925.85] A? 176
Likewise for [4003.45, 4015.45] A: 185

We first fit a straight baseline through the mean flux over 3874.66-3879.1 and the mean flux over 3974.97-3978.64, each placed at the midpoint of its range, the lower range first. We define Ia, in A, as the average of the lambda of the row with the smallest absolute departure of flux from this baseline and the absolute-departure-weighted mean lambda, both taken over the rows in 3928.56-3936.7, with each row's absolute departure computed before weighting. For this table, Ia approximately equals 3934.4 A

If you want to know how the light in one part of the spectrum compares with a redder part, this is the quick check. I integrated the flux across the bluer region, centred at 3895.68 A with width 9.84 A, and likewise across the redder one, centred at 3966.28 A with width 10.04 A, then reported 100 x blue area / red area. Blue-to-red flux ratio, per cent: 127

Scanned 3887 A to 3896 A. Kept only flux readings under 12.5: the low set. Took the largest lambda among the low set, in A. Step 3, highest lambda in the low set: 3895.69 A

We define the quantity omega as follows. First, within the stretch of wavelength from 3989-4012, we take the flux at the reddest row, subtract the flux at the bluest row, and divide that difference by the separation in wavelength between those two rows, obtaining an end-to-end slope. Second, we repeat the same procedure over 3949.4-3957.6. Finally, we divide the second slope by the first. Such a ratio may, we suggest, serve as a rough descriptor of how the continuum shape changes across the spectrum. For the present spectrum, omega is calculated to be 7.59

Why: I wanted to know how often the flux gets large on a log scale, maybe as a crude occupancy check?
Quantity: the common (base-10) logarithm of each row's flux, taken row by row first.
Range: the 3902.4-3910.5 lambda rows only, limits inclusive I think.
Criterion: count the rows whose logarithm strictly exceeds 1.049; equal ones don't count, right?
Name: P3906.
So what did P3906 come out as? 8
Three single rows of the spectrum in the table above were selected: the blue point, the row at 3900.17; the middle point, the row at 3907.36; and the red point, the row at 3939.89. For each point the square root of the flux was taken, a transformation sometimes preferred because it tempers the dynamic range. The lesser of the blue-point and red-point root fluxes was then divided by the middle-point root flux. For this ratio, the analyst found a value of 1.02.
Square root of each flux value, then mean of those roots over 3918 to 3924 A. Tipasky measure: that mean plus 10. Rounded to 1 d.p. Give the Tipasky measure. 13.6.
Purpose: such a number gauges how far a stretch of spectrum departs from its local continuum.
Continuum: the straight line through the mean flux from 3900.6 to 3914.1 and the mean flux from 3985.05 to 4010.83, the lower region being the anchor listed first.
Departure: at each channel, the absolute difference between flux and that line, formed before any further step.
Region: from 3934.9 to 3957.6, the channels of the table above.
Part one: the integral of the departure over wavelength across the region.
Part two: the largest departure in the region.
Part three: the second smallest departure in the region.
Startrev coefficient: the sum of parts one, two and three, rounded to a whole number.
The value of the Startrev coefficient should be 33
